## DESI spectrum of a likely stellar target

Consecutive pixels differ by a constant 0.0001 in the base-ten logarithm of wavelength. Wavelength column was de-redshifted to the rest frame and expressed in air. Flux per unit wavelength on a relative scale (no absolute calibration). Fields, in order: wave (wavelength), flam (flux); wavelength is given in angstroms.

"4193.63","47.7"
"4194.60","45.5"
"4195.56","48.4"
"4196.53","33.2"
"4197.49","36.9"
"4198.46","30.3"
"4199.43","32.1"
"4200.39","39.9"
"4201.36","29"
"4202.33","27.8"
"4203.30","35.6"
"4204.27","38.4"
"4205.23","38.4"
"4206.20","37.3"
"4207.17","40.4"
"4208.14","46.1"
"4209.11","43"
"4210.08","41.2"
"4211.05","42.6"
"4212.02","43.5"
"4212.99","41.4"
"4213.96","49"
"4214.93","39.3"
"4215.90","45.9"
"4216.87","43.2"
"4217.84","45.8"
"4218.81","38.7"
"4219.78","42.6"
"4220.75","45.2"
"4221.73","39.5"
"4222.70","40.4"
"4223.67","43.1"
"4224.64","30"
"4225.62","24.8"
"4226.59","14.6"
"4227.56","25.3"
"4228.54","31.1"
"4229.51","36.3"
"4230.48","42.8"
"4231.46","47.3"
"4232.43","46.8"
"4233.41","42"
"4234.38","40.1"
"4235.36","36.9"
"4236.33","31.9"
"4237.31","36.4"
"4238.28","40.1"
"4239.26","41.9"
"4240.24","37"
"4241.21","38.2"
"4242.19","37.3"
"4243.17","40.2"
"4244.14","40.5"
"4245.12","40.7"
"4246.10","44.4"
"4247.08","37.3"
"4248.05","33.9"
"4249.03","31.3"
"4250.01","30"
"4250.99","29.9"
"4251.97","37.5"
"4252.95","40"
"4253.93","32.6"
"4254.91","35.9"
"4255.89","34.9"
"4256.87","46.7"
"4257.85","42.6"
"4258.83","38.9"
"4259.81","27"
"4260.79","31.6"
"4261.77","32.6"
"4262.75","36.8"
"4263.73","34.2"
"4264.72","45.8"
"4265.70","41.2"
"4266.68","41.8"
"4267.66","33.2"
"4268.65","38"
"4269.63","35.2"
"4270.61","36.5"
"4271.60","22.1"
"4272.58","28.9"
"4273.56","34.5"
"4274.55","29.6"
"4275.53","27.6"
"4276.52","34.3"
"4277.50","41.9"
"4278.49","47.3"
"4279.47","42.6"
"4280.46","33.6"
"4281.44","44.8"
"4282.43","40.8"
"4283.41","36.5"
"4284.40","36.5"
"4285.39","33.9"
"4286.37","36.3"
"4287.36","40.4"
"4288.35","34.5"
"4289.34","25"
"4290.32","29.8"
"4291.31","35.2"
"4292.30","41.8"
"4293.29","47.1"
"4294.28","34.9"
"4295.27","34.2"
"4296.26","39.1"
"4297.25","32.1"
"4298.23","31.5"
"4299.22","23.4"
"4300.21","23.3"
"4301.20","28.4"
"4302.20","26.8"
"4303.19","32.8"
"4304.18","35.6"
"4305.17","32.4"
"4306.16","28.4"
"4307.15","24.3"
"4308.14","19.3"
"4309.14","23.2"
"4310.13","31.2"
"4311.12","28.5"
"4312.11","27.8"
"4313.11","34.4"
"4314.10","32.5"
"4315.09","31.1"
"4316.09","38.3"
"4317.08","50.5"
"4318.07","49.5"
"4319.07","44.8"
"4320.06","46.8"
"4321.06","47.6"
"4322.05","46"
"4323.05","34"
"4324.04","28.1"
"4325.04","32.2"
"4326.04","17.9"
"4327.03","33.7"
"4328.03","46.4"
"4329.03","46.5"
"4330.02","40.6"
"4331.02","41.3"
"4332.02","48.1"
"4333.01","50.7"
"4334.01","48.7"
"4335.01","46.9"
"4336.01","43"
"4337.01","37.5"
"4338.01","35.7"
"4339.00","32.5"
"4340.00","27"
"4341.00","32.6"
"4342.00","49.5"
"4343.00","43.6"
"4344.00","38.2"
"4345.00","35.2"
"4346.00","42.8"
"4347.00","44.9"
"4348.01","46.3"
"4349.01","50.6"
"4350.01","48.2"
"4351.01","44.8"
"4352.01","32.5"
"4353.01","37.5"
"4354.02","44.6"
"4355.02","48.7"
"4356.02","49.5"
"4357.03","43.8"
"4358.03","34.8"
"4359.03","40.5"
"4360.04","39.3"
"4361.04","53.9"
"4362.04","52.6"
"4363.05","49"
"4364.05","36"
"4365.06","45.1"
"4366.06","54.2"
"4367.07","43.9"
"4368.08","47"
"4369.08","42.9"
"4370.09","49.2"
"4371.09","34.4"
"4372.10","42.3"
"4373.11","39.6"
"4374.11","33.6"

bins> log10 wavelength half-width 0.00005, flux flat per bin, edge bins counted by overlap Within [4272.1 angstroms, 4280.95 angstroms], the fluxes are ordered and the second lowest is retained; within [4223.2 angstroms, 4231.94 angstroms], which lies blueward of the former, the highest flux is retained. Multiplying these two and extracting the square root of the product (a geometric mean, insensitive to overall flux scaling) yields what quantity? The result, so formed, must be 37.0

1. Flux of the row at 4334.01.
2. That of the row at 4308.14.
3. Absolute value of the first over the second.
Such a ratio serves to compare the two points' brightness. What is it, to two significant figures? 2.5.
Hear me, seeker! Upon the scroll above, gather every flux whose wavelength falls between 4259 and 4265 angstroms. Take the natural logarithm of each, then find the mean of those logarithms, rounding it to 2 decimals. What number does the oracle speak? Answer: 3.53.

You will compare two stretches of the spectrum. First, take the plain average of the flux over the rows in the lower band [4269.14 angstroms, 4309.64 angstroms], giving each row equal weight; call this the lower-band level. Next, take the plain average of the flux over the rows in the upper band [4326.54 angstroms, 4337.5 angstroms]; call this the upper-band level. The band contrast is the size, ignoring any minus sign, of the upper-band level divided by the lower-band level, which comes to 1.3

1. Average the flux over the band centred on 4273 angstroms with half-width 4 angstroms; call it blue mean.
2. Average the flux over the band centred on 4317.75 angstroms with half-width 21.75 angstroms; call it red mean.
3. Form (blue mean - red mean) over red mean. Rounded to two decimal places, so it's -0.13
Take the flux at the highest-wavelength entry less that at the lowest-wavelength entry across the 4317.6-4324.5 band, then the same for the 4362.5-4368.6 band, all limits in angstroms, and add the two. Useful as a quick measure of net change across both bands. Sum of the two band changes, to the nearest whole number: -23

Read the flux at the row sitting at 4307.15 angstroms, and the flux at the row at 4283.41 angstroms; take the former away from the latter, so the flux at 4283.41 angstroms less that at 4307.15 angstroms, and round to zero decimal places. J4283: 12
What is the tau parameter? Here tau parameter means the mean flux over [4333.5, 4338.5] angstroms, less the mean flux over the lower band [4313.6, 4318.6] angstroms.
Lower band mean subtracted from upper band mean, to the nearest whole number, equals 2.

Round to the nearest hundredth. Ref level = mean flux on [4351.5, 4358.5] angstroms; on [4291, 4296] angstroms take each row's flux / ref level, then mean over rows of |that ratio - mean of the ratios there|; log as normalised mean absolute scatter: 0.11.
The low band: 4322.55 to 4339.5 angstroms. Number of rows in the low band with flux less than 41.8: 10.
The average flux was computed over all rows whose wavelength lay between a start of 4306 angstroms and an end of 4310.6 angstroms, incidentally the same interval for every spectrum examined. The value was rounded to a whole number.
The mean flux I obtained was 25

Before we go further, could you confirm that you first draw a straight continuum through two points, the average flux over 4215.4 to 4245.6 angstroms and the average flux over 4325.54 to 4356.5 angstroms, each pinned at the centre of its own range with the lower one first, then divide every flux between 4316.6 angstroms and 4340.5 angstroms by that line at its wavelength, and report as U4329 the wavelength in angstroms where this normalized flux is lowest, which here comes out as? 4326.04 angstroms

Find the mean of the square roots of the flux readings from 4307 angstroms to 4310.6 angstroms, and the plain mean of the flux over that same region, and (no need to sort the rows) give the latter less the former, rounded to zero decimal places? 20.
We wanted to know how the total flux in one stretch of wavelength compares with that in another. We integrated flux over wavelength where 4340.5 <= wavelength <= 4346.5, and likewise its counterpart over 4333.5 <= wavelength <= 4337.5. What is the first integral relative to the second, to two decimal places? 1.38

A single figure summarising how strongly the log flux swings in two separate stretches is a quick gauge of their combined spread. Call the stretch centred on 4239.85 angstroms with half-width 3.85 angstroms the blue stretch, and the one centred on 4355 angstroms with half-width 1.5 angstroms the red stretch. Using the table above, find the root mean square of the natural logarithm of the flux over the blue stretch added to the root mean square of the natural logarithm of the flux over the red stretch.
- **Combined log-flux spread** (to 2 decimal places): 7.49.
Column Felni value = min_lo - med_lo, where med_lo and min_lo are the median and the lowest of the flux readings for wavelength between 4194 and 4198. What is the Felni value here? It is -8.0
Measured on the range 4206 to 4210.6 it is -3.9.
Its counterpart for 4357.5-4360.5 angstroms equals -4.5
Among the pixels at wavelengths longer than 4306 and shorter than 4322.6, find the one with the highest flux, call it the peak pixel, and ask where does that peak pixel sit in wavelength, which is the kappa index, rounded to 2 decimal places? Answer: 4317.08 angstroms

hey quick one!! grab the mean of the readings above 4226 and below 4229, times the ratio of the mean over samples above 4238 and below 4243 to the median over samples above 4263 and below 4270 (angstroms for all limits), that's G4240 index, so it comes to 24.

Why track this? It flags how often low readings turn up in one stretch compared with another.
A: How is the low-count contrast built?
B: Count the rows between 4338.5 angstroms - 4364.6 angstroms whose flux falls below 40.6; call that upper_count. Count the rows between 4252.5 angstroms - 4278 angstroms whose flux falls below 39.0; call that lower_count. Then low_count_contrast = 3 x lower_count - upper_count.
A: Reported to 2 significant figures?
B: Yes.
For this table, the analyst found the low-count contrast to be 46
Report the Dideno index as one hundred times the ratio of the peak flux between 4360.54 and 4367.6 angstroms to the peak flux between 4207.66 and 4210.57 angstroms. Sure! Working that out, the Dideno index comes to 118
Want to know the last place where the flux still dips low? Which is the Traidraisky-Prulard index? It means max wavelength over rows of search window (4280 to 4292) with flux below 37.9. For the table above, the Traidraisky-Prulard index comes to 4291.31 angstroms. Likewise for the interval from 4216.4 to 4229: 4228.54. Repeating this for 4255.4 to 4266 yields 4263.73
